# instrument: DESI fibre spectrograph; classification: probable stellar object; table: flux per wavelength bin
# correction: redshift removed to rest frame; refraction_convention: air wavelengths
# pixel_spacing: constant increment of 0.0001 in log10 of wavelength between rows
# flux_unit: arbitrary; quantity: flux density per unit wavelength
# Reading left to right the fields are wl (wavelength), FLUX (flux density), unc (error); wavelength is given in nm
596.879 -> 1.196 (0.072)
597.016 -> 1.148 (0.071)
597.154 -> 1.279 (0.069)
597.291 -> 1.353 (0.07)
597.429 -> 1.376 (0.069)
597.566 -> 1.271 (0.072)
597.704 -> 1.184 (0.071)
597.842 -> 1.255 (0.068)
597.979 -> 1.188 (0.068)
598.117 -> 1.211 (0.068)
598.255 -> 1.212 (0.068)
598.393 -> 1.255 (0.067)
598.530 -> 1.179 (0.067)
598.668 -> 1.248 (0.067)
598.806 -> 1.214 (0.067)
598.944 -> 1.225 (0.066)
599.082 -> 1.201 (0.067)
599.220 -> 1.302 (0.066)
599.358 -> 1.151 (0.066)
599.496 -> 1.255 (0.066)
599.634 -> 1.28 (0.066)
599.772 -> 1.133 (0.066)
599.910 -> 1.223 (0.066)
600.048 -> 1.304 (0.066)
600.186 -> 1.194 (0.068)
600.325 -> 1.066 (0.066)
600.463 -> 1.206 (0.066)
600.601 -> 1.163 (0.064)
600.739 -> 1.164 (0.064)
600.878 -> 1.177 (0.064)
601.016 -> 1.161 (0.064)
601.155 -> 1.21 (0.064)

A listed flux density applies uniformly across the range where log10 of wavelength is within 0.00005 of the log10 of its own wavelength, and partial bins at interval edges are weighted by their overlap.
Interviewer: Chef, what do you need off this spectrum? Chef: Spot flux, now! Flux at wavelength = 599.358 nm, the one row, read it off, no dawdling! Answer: 1.151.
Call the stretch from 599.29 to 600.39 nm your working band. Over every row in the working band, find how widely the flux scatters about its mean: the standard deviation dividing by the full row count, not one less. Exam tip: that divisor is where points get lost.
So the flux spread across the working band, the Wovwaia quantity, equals 0.076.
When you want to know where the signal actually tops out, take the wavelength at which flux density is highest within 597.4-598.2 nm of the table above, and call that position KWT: 597.429 nm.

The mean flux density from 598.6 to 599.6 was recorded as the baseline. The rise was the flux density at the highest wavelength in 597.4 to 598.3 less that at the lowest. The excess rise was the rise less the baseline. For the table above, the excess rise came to -1.39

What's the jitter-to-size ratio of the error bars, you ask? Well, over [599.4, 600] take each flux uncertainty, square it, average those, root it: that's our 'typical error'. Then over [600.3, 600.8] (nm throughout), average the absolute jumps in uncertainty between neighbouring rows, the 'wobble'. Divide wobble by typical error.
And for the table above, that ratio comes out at 0.0101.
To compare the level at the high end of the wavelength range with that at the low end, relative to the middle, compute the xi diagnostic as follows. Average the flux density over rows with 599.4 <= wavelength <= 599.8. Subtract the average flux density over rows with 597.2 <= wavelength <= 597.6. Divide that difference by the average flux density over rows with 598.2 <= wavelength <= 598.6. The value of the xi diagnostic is -0.091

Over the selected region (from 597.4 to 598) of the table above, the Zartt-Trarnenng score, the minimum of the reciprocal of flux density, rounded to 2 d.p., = 0.73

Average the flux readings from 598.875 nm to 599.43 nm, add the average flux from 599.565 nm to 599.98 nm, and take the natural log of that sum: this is 0.89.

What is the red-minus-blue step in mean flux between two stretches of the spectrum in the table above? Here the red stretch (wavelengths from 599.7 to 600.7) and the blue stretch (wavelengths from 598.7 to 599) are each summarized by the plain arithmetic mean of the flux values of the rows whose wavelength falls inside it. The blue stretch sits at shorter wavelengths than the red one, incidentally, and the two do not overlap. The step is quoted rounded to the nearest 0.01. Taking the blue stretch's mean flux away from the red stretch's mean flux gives -0.04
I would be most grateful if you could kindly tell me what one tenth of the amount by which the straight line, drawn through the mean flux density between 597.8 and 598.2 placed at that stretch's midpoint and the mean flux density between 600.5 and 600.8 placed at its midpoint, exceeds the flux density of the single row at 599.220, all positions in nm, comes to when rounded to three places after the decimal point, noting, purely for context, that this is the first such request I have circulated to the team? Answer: -0.011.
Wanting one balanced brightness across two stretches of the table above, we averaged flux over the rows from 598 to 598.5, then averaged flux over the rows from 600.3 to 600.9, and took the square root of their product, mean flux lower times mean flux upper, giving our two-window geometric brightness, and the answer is 1.19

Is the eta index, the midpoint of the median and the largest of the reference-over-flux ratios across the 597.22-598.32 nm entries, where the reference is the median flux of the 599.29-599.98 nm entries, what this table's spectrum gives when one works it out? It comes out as 1.012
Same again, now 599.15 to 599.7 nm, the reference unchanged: 1.014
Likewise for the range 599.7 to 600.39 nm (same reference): 1.086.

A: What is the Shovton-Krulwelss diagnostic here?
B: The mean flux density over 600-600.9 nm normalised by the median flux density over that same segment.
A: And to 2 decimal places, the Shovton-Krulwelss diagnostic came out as 1.00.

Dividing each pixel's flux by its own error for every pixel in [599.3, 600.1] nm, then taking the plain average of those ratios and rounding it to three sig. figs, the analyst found 18.6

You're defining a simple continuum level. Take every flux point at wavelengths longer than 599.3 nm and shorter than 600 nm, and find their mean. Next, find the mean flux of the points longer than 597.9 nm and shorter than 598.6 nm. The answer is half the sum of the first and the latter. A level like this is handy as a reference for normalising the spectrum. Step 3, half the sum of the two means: 1.21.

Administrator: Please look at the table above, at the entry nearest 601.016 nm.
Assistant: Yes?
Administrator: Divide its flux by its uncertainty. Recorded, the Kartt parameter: 18.1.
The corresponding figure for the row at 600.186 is 17.6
